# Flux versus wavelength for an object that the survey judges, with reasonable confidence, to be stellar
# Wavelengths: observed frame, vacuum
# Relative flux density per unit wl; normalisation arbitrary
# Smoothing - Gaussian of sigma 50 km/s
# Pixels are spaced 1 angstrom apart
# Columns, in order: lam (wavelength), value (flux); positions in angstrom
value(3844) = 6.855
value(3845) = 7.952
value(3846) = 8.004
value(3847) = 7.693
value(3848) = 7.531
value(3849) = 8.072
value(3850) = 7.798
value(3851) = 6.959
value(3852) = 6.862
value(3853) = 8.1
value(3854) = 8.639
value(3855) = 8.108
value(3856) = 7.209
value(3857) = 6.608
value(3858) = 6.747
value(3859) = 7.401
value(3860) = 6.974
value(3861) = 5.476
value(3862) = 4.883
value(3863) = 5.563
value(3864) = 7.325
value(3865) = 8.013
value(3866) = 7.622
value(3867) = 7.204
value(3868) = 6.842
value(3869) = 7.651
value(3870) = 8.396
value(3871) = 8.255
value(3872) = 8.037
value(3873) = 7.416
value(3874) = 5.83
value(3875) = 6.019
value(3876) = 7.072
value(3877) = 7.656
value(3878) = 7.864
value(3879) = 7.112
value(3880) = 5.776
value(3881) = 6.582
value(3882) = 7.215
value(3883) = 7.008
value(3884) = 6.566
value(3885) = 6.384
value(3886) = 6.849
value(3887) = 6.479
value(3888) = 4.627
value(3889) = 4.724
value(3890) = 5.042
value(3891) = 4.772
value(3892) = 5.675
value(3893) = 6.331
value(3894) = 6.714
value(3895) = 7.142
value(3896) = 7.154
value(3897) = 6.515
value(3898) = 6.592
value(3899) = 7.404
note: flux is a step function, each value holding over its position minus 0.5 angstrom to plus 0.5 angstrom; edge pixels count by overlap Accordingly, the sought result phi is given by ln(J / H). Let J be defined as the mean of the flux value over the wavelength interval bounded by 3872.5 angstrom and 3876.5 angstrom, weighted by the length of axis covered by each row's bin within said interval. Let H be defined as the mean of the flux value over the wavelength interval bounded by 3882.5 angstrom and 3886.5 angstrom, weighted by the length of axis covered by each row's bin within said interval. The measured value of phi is -0.02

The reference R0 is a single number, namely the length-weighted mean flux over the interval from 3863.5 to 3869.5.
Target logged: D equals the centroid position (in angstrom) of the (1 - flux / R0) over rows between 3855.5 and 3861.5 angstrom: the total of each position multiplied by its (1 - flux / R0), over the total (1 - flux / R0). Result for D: 3859.3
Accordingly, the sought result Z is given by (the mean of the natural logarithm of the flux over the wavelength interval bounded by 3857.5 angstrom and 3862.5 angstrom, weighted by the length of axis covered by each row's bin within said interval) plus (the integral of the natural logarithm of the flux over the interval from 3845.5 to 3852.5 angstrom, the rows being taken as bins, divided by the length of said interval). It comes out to 3.85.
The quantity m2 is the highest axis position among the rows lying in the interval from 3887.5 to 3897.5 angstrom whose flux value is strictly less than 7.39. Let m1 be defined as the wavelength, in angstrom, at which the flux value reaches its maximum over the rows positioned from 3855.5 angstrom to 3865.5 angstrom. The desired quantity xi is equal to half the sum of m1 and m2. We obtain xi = 3881.0 angstrom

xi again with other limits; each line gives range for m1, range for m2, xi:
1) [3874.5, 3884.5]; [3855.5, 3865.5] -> 3871.0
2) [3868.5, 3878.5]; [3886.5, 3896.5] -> 3883.0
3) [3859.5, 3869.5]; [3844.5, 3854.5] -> 3858.5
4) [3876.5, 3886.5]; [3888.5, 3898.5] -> 3888.0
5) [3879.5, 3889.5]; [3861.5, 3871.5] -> 3875.0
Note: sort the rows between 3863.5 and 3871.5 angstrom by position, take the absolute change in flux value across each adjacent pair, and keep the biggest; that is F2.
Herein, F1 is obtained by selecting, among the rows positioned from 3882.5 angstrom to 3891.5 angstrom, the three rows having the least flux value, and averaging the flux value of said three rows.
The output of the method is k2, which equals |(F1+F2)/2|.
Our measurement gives 2.8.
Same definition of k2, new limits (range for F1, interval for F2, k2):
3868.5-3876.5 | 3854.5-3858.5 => 3.6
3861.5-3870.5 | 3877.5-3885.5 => 3.5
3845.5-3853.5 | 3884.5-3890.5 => 4.5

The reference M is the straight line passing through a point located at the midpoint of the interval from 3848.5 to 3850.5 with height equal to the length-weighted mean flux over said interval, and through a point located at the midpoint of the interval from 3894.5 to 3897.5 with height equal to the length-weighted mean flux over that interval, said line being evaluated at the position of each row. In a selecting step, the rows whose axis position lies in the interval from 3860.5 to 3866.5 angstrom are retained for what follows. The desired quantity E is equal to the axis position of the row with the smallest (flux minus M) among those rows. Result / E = 3862 angstrom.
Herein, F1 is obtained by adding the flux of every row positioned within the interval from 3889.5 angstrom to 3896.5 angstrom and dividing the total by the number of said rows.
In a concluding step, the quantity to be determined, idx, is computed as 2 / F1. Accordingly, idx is 0.327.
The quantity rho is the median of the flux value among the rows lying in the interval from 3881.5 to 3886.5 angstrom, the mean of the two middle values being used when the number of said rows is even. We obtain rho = 6.8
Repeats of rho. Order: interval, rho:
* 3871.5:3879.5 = 7.3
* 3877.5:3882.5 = 7.1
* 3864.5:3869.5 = 7.6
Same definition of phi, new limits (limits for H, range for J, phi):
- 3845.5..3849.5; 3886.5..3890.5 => -0.41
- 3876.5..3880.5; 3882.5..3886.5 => -0.06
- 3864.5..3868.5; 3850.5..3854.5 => 0.03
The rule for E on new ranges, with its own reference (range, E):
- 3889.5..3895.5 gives 3891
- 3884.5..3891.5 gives 3888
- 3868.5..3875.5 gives 3874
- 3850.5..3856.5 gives 3852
